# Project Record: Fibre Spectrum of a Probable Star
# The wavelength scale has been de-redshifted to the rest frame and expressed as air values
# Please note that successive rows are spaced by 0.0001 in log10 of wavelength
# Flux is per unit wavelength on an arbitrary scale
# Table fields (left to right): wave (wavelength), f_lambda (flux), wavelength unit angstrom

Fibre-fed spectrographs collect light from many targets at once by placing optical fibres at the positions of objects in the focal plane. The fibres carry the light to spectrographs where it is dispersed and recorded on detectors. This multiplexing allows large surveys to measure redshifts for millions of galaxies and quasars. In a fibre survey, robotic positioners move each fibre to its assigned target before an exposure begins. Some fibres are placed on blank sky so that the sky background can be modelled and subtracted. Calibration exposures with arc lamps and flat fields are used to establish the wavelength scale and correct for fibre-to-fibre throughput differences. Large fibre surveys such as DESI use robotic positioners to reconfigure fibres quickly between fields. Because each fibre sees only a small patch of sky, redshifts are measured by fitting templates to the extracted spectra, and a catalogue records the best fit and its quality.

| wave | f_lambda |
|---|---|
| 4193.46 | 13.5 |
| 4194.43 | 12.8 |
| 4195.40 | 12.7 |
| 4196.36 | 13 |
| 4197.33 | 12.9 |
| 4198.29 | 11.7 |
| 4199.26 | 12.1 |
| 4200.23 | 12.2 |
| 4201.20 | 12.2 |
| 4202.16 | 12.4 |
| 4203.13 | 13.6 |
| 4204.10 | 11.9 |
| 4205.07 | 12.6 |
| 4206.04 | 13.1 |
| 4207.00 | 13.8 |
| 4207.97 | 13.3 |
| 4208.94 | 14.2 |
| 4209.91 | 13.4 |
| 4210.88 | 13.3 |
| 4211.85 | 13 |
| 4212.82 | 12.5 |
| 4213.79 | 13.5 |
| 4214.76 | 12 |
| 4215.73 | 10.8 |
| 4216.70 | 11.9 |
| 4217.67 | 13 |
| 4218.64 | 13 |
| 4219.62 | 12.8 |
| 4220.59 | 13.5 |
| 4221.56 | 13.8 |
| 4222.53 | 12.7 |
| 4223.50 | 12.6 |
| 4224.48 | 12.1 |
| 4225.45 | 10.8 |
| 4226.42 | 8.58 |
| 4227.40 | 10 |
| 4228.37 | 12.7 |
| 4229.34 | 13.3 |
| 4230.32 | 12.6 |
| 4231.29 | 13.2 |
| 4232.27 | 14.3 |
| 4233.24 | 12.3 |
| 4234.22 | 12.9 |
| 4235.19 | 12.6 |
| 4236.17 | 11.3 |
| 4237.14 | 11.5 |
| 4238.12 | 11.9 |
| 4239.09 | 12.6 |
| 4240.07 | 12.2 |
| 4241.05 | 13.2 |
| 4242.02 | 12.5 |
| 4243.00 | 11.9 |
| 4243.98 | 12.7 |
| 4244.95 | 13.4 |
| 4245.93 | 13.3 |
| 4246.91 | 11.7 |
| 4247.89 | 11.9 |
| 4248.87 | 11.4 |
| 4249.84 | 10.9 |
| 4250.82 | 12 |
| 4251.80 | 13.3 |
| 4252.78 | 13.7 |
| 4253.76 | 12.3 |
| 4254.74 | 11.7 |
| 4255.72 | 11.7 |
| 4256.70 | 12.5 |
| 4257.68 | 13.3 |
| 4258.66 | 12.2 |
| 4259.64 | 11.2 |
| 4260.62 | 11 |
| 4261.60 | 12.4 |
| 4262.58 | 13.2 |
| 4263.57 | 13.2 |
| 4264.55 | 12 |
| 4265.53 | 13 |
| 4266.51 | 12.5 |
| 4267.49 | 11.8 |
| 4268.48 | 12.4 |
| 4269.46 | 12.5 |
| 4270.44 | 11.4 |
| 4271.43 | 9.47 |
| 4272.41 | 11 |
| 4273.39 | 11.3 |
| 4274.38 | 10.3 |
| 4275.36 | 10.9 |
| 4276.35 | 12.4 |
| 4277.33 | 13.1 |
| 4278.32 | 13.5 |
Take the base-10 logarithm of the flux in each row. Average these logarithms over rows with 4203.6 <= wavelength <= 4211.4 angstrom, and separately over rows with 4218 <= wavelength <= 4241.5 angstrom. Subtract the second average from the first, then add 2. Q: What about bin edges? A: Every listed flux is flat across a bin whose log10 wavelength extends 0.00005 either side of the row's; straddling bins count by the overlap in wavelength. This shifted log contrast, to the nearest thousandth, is 2.031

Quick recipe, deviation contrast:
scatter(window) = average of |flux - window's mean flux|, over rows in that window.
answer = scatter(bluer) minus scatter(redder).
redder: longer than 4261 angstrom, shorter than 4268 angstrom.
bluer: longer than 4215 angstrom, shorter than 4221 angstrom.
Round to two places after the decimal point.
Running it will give 0.30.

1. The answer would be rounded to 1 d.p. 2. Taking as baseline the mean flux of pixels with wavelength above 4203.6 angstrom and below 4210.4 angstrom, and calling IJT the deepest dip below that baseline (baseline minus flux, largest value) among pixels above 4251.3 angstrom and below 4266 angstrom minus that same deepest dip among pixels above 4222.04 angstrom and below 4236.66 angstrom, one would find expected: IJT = -2.4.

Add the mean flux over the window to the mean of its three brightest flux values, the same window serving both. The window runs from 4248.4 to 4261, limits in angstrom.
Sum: 25.5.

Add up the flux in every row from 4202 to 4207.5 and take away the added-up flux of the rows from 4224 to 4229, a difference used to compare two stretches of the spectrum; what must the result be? 23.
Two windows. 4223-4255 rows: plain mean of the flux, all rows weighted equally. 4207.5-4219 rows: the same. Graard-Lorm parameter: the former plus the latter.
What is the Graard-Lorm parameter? 25.05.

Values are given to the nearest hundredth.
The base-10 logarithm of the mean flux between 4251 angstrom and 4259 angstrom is 1.10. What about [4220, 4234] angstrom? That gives 1.09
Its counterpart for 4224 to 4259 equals 1.09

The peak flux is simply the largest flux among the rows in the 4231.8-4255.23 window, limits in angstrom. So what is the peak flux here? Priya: 14.3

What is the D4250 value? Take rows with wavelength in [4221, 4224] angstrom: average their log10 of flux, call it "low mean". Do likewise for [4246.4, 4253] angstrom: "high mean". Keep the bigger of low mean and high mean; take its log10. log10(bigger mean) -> 0.047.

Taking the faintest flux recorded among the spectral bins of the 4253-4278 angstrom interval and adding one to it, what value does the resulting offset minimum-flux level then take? 10.5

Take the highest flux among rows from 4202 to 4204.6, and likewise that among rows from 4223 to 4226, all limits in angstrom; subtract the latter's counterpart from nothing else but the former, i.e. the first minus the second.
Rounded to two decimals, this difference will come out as 1.00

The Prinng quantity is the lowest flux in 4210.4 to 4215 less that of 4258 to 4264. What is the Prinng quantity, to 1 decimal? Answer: 1.0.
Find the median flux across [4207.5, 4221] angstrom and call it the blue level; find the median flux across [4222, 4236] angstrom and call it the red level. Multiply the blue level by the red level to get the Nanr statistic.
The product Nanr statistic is 164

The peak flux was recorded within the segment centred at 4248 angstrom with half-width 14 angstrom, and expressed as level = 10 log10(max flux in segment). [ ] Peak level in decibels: 11.37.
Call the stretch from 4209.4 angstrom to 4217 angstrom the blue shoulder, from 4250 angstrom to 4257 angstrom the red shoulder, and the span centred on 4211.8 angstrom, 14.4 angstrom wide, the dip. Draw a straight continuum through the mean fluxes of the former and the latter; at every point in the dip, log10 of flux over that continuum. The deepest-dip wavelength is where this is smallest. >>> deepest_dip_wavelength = 4215.73 angstrom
